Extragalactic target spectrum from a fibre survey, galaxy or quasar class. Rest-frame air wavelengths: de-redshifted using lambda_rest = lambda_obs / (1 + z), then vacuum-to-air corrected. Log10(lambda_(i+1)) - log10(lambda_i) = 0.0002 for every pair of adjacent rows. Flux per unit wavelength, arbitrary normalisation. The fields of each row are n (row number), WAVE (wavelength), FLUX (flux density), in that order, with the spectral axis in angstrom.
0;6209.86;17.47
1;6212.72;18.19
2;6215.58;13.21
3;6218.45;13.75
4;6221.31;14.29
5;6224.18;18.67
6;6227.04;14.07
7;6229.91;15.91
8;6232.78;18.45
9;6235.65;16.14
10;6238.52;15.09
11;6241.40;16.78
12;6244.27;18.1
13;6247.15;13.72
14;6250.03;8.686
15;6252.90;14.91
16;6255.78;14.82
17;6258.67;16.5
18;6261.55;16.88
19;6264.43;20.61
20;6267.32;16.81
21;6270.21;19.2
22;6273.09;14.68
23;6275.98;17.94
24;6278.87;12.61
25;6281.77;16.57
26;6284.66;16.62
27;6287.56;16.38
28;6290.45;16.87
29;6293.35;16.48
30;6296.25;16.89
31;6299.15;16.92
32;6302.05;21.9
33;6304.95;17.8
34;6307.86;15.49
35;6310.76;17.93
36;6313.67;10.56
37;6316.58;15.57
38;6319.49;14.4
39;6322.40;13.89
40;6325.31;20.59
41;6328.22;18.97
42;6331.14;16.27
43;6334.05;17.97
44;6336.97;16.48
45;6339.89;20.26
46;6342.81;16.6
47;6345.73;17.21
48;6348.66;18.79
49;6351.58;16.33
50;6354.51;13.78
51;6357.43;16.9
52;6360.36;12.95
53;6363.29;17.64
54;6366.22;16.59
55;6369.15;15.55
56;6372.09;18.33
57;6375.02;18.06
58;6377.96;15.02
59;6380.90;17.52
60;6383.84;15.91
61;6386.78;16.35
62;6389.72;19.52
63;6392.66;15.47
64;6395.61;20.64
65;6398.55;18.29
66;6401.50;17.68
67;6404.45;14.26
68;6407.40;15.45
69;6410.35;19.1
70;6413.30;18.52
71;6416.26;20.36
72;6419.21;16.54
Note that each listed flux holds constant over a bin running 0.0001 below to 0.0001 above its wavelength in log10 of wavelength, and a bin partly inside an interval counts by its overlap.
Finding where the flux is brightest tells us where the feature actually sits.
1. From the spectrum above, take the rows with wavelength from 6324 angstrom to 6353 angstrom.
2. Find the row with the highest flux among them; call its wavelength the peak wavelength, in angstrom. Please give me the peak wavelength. 6325.31 angstrom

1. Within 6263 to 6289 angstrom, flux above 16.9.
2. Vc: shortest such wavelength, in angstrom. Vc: 6264.43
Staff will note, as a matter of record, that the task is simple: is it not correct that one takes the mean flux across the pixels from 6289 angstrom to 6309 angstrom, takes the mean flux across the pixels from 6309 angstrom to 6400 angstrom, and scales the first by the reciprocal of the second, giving 1.04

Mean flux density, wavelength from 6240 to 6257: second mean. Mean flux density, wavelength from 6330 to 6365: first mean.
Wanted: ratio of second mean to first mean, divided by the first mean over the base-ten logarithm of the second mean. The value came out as 0.060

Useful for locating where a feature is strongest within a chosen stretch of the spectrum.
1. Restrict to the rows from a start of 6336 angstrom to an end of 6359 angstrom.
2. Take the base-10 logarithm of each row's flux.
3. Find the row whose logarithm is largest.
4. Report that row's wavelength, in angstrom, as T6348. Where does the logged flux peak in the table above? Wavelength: 6339.89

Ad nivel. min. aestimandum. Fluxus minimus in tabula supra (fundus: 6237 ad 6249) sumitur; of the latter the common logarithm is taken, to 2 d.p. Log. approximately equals 1.14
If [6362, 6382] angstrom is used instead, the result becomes 1.18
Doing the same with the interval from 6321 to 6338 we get 1.14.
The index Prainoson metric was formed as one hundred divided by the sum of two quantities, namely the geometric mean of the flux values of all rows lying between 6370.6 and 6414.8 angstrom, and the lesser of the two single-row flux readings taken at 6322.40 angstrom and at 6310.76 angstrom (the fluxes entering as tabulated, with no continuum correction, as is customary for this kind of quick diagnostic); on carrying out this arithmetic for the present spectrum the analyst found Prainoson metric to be 3.2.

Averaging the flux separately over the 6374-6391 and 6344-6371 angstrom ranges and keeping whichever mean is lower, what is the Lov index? 16.2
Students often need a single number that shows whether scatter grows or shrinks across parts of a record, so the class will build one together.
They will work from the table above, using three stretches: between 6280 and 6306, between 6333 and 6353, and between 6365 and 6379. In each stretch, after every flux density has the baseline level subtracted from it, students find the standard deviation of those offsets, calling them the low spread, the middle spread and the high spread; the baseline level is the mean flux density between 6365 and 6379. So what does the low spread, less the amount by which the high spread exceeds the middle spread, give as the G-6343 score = 1.7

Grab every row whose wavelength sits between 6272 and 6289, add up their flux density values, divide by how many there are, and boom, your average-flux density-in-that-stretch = 15.8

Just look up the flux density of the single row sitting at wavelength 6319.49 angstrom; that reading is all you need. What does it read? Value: 14.4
